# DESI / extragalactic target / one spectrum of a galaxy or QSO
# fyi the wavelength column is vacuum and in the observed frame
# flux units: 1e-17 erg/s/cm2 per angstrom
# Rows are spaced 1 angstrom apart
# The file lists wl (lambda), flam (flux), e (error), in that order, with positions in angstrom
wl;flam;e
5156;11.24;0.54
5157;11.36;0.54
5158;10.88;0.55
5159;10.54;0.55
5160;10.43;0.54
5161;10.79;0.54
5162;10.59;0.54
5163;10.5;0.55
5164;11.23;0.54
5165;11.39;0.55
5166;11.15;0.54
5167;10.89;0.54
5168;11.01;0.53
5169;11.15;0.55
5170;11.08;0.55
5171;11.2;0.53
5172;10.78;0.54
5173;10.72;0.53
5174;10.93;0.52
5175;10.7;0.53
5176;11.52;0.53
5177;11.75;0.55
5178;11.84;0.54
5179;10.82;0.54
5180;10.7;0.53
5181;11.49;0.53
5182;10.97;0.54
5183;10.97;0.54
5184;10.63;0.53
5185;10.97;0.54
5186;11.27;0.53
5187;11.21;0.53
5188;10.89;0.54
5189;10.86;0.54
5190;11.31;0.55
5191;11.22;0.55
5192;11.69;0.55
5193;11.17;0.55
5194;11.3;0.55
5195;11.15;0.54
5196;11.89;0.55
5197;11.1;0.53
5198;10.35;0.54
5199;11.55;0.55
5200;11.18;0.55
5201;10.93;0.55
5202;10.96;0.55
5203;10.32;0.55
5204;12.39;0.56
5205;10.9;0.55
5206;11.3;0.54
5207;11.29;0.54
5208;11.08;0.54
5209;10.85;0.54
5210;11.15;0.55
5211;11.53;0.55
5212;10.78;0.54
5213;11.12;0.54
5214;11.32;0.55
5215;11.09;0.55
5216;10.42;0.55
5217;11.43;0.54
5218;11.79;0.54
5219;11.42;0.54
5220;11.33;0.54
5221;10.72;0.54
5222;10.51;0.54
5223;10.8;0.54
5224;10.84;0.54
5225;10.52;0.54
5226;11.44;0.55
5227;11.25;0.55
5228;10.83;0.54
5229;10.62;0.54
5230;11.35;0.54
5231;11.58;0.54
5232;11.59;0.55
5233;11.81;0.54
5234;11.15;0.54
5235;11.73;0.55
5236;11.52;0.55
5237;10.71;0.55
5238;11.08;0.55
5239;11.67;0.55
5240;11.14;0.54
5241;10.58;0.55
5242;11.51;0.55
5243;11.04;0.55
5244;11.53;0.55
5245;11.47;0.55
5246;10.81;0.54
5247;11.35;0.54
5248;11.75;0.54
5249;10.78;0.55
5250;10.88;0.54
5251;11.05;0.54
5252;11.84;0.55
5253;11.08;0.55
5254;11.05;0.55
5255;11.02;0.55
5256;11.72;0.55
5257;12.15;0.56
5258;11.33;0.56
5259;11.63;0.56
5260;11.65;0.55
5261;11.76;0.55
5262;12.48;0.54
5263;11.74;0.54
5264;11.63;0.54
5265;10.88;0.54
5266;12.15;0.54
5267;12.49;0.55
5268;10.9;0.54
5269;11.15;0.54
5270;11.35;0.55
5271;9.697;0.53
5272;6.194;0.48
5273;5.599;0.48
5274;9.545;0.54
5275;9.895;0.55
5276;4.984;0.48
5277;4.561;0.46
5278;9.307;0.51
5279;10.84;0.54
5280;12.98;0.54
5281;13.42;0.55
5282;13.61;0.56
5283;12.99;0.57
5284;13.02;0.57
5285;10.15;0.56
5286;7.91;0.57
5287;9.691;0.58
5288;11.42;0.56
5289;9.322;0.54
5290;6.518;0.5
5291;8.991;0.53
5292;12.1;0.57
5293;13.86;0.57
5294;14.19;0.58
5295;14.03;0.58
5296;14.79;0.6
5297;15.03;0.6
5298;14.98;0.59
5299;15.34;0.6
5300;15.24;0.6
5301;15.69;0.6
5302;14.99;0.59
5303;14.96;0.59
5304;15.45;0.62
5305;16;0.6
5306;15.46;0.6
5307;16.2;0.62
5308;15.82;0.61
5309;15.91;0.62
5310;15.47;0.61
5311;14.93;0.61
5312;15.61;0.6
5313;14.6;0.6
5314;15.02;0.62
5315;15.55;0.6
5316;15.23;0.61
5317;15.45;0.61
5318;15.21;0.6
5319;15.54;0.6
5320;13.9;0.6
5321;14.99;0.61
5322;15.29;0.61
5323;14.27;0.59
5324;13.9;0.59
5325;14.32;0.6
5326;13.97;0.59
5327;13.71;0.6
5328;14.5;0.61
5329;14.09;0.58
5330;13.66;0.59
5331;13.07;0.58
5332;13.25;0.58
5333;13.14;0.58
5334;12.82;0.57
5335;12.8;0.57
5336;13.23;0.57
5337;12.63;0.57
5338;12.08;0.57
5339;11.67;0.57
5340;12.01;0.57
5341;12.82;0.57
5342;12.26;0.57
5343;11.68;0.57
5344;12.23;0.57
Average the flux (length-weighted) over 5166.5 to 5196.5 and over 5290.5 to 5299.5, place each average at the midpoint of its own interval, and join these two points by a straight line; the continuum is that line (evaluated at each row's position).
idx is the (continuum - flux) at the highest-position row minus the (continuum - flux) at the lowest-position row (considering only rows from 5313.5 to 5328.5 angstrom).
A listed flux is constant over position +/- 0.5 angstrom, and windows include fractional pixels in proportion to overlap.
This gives 0.84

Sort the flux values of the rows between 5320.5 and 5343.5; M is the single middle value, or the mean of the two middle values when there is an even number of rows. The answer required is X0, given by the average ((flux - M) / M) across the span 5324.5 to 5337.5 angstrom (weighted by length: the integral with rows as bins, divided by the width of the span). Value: 0.0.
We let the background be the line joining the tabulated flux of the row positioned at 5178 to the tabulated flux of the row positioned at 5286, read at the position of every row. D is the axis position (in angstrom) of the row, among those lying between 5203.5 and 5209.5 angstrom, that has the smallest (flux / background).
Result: 5205 angstrom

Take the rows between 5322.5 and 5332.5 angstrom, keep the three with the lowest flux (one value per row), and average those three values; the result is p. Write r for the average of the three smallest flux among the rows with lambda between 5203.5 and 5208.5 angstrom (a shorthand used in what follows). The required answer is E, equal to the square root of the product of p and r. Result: 12.2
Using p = 13.3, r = 11.1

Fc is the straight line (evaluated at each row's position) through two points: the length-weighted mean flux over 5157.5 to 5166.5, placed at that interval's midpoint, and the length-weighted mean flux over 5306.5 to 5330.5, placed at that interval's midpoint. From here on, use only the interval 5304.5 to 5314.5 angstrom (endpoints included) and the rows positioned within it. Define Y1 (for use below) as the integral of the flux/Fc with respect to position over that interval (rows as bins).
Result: 10.6 angstrom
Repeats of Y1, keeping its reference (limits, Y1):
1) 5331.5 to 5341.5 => 8.2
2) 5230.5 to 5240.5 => 9.0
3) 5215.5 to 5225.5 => 8.9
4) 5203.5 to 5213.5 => 9.3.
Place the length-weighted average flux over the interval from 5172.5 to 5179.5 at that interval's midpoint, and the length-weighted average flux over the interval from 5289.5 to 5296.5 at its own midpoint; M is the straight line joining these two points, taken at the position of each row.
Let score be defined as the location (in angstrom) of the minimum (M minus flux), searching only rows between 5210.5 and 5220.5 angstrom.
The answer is 5218 angstrom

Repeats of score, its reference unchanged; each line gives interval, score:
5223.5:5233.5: 5233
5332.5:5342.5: 5336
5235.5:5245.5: 5239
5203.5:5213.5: 5204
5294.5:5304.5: 5301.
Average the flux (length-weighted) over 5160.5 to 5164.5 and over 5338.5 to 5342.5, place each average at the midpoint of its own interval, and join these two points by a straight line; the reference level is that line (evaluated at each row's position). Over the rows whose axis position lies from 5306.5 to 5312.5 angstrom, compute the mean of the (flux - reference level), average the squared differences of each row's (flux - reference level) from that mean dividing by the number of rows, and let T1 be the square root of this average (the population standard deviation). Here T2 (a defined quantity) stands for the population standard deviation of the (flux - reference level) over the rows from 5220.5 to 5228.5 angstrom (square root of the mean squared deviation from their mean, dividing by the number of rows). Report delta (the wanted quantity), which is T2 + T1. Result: 0.71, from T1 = 0.41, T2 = 0.30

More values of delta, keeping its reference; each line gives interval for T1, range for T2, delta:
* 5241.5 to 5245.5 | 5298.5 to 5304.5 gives 0.46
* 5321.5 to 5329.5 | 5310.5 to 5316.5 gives 0.82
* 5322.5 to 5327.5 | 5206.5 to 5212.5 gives 0.49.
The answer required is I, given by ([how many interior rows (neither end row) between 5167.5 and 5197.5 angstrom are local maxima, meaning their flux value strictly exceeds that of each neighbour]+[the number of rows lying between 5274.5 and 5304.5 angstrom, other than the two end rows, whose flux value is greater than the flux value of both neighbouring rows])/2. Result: 8.5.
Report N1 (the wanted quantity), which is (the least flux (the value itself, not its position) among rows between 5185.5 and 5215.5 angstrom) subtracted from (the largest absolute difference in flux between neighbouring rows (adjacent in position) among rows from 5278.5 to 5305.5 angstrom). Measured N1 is -7.2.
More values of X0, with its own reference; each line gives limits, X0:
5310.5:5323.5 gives 0.1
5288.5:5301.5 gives 0.0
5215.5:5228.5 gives -0.2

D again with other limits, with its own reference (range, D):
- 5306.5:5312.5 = 5311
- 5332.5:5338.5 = 5338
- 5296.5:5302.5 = 5297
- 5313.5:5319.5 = 5314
